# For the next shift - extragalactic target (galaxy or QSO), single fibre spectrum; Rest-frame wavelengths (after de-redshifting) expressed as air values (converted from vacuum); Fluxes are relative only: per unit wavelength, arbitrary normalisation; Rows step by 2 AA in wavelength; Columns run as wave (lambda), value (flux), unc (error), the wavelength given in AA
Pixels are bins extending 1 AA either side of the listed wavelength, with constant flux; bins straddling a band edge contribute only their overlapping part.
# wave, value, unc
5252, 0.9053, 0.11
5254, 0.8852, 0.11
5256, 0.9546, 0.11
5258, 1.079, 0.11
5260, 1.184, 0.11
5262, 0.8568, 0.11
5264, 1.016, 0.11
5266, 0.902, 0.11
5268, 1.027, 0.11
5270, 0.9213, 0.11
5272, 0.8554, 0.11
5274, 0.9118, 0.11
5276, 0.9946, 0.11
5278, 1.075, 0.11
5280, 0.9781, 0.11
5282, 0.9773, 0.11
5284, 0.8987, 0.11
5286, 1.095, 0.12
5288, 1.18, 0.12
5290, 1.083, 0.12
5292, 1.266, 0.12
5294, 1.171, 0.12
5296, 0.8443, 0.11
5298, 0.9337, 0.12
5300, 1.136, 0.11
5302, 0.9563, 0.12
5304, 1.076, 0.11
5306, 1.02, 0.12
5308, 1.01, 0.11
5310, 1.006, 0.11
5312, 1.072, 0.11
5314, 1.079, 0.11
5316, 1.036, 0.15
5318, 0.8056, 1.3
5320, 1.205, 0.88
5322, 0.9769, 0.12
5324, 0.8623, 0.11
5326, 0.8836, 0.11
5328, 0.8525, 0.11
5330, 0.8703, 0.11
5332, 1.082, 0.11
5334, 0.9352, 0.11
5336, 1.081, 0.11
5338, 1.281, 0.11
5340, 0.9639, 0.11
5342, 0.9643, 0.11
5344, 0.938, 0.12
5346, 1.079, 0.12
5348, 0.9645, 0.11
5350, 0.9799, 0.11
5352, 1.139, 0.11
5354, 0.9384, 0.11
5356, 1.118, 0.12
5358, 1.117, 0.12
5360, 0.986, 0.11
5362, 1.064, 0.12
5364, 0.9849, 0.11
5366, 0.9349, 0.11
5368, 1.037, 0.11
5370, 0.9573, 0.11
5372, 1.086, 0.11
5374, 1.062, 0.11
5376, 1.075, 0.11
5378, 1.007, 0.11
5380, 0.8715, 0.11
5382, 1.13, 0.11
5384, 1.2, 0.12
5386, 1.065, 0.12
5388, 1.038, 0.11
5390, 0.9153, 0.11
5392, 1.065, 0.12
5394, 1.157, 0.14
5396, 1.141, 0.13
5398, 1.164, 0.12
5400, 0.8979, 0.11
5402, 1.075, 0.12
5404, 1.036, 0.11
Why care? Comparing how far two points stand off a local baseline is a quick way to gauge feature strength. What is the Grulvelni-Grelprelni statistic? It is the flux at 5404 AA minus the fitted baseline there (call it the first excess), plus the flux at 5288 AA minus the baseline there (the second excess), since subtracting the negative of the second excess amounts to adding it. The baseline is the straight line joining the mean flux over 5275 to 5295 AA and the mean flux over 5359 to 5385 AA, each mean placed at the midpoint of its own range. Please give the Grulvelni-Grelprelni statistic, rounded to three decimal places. 0.130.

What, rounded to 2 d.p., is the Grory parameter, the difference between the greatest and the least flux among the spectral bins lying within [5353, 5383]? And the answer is 0.26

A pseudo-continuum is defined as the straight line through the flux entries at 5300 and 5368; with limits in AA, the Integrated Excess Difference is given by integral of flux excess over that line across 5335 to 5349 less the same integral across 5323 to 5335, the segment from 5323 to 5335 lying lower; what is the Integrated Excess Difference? 1.6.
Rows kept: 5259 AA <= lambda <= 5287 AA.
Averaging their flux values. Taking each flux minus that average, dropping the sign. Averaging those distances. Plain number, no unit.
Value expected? 0.075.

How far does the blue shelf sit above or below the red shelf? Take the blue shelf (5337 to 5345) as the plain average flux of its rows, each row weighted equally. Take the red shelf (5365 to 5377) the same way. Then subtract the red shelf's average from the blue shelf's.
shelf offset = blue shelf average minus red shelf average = 0.011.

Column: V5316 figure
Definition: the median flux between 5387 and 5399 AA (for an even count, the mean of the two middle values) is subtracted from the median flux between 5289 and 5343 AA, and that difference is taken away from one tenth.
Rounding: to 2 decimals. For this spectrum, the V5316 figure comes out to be 0.19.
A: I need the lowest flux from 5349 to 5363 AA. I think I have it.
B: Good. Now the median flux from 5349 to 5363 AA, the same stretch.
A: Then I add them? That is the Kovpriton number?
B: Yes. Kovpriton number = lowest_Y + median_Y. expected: 2.00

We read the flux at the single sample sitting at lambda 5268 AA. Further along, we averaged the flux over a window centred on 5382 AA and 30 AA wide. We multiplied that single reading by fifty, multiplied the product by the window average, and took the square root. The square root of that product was 7.4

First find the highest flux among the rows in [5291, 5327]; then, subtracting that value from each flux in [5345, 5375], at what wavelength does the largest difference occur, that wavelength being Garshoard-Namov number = 5352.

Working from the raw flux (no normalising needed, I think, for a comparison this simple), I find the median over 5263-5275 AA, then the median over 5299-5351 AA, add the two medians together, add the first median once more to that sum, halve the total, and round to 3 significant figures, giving 1.41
